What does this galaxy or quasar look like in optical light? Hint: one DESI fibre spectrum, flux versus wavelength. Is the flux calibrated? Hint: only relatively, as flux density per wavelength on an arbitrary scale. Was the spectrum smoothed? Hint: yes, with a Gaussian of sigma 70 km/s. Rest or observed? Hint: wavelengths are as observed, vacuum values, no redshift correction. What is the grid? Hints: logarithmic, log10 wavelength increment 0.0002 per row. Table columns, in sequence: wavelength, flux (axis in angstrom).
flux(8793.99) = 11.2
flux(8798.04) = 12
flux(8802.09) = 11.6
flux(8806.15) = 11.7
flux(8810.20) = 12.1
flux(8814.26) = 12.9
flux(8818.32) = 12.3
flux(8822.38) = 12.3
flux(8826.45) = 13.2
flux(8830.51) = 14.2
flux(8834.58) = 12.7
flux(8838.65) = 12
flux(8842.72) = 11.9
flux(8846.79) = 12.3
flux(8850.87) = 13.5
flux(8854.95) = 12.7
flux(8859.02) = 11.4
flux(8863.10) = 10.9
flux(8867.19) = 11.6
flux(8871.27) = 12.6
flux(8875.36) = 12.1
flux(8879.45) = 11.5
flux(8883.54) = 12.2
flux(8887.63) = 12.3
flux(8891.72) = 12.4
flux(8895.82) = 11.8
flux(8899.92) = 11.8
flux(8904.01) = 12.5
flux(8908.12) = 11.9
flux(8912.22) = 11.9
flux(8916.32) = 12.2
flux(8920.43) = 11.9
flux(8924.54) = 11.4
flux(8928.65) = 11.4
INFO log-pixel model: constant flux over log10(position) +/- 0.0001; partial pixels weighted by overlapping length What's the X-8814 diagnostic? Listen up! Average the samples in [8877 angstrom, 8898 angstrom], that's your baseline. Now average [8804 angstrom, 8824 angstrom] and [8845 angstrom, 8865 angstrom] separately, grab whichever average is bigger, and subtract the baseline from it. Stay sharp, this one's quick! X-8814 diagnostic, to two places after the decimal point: 0.22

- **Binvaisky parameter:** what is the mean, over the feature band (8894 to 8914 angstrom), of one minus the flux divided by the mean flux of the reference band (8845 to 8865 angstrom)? 0.015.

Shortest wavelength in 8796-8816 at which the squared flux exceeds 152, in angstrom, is 8814.26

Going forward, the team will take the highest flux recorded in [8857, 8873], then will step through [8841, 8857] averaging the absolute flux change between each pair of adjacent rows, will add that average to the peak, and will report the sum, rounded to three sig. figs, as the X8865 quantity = 13.4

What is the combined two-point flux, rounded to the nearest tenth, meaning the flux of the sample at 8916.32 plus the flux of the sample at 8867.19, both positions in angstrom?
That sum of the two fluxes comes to 23.8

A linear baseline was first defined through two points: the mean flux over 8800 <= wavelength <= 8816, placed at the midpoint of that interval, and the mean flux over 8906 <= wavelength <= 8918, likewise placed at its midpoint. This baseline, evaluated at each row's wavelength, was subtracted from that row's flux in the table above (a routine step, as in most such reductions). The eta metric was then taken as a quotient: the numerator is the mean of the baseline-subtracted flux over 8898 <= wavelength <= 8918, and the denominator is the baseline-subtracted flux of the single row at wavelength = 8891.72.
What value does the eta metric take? 0.15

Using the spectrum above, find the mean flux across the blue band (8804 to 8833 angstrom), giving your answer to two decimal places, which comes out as 12.67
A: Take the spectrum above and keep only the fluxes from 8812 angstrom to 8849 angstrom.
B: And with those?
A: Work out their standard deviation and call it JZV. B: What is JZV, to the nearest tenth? 0.7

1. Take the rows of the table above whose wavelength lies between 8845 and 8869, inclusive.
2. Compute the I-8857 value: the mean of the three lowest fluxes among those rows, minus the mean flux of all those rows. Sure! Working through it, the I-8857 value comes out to -0.8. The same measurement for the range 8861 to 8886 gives -0.5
